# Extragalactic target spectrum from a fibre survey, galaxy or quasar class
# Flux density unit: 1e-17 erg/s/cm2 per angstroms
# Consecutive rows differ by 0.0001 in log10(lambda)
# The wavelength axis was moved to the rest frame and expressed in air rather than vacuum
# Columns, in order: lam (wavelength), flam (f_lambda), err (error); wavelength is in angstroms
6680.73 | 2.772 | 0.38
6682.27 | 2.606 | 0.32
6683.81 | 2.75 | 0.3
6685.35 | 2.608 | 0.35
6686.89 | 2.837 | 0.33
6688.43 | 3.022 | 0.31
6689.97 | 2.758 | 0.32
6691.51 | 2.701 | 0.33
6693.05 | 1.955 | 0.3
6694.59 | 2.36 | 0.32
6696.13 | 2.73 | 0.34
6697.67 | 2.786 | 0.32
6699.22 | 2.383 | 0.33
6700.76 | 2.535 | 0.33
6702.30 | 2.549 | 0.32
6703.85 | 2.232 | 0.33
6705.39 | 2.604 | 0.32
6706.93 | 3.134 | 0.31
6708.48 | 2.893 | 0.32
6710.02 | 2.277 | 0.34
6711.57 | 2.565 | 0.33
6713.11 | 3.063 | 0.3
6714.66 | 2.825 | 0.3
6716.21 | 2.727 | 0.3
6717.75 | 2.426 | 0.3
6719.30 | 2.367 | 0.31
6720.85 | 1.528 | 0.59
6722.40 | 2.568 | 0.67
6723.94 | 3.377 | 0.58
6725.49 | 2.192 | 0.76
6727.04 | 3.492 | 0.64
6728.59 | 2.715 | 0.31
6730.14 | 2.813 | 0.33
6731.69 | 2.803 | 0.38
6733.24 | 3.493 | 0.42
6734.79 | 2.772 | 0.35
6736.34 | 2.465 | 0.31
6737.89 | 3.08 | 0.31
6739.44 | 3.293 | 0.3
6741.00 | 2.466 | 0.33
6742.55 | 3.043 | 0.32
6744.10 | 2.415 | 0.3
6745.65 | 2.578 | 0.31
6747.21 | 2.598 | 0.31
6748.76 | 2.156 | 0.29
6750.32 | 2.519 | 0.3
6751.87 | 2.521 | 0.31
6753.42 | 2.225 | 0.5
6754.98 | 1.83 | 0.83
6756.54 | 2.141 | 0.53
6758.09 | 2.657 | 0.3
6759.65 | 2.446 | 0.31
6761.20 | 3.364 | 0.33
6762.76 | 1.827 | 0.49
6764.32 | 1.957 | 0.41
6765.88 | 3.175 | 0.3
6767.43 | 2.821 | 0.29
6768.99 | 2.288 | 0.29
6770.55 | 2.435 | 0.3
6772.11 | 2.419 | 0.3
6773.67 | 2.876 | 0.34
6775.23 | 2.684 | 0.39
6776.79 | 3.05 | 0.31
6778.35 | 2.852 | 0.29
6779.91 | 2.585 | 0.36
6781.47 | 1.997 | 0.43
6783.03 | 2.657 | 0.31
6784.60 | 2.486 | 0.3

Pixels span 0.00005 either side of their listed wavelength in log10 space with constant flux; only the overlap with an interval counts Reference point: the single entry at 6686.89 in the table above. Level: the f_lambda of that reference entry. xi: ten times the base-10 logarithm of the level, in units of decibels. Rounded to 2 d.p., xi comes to 4.53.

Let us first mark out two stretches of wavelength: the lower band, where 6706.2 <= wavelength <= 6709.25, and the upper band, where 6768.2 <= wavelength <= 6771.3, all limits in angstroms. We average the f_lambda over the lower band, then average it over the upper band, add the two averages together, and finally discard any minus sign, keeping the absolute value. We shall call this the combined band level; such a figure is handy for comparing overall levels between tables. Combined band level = 5.4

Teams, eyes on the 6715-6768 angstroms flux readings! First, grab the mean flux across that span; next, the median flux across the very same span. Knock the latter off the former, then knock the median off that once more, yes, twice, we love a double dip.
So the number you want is -2.53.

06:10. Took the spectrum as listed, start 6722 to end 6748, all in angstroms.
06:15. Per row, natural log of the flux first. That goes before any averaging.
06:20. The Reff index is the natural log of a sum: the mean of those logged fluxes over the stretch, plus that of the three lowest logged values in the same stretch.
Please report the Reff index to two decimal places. 0.64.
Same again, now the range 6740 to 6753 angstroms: 0.58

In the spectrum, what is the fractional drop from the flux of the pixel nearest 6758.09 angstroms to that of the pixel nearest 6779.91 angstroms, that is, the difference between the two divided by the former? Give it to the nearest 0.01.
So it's 0.03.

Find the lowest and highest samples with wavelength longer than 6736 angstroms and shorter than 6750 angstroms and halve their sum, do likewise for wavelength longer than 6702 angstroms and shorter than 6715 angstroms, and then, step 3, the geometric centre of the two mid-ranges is 2.70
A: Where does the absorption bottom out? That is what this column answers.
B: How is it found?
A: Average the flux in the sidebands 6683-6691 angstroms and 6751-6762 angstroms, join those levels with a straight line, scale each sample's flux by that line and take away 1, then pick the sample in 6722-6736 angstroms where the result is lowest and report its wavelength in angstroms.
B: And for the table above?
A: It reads 6725.49 angstroms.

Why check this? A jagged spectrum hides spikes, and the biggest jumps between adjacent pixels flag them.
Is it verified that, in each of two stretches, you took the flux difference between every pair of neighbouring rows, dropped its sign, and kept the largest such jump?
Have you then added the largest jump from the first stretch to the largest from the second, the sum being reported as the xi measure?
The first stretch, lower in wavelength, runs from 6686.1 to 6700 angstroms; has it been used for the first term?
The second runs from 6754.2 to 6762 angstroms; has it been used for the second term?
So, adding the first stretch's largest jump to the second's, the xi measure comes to 1.66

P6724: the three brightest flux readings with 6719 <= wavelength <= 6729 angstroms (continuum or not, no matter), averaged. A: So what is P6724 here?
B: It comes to 3.19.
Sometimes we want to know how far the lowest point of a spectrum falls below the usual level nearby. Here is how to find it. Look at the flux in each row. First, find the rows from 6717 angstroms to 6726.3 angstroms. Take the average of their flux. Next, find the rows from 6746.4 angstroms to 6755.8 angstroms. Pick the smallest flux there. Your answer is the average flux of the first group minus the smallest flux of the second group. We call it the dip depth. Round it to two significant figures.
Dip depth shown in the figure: 0.58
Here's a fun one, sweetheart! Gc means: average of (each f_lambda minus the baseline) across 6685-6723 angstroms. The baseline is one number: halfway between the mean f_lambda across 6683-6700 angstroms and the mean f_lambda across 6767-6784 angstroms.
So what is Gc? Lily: -0.04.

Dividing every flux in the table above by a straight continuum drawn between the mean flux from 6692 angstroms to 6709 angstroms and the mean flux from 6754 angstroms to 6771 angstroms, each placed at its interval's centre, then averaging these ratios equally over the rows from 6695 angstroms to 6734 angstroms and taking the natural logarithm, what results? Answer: 0.06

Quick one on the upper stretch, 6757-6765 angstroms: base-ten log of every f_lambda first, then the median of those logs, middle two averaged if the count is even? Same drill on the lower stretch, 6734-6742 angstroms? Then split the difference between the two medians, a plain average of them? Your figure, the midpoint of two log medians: 0.416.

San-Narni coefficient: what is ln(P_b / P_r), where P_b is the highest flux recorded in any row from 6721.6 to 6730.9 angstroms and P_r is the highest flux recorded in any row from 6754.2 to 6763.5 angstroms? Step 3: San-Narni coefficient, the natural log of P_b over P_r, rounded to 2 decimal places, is 0.04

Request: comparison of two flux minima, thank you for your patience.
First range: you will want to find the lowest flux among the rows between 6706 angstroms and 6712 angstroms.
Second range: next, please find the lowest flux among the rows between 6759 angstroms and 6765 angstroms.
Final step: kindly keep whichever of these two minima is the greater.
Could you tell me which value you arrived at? 2.3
